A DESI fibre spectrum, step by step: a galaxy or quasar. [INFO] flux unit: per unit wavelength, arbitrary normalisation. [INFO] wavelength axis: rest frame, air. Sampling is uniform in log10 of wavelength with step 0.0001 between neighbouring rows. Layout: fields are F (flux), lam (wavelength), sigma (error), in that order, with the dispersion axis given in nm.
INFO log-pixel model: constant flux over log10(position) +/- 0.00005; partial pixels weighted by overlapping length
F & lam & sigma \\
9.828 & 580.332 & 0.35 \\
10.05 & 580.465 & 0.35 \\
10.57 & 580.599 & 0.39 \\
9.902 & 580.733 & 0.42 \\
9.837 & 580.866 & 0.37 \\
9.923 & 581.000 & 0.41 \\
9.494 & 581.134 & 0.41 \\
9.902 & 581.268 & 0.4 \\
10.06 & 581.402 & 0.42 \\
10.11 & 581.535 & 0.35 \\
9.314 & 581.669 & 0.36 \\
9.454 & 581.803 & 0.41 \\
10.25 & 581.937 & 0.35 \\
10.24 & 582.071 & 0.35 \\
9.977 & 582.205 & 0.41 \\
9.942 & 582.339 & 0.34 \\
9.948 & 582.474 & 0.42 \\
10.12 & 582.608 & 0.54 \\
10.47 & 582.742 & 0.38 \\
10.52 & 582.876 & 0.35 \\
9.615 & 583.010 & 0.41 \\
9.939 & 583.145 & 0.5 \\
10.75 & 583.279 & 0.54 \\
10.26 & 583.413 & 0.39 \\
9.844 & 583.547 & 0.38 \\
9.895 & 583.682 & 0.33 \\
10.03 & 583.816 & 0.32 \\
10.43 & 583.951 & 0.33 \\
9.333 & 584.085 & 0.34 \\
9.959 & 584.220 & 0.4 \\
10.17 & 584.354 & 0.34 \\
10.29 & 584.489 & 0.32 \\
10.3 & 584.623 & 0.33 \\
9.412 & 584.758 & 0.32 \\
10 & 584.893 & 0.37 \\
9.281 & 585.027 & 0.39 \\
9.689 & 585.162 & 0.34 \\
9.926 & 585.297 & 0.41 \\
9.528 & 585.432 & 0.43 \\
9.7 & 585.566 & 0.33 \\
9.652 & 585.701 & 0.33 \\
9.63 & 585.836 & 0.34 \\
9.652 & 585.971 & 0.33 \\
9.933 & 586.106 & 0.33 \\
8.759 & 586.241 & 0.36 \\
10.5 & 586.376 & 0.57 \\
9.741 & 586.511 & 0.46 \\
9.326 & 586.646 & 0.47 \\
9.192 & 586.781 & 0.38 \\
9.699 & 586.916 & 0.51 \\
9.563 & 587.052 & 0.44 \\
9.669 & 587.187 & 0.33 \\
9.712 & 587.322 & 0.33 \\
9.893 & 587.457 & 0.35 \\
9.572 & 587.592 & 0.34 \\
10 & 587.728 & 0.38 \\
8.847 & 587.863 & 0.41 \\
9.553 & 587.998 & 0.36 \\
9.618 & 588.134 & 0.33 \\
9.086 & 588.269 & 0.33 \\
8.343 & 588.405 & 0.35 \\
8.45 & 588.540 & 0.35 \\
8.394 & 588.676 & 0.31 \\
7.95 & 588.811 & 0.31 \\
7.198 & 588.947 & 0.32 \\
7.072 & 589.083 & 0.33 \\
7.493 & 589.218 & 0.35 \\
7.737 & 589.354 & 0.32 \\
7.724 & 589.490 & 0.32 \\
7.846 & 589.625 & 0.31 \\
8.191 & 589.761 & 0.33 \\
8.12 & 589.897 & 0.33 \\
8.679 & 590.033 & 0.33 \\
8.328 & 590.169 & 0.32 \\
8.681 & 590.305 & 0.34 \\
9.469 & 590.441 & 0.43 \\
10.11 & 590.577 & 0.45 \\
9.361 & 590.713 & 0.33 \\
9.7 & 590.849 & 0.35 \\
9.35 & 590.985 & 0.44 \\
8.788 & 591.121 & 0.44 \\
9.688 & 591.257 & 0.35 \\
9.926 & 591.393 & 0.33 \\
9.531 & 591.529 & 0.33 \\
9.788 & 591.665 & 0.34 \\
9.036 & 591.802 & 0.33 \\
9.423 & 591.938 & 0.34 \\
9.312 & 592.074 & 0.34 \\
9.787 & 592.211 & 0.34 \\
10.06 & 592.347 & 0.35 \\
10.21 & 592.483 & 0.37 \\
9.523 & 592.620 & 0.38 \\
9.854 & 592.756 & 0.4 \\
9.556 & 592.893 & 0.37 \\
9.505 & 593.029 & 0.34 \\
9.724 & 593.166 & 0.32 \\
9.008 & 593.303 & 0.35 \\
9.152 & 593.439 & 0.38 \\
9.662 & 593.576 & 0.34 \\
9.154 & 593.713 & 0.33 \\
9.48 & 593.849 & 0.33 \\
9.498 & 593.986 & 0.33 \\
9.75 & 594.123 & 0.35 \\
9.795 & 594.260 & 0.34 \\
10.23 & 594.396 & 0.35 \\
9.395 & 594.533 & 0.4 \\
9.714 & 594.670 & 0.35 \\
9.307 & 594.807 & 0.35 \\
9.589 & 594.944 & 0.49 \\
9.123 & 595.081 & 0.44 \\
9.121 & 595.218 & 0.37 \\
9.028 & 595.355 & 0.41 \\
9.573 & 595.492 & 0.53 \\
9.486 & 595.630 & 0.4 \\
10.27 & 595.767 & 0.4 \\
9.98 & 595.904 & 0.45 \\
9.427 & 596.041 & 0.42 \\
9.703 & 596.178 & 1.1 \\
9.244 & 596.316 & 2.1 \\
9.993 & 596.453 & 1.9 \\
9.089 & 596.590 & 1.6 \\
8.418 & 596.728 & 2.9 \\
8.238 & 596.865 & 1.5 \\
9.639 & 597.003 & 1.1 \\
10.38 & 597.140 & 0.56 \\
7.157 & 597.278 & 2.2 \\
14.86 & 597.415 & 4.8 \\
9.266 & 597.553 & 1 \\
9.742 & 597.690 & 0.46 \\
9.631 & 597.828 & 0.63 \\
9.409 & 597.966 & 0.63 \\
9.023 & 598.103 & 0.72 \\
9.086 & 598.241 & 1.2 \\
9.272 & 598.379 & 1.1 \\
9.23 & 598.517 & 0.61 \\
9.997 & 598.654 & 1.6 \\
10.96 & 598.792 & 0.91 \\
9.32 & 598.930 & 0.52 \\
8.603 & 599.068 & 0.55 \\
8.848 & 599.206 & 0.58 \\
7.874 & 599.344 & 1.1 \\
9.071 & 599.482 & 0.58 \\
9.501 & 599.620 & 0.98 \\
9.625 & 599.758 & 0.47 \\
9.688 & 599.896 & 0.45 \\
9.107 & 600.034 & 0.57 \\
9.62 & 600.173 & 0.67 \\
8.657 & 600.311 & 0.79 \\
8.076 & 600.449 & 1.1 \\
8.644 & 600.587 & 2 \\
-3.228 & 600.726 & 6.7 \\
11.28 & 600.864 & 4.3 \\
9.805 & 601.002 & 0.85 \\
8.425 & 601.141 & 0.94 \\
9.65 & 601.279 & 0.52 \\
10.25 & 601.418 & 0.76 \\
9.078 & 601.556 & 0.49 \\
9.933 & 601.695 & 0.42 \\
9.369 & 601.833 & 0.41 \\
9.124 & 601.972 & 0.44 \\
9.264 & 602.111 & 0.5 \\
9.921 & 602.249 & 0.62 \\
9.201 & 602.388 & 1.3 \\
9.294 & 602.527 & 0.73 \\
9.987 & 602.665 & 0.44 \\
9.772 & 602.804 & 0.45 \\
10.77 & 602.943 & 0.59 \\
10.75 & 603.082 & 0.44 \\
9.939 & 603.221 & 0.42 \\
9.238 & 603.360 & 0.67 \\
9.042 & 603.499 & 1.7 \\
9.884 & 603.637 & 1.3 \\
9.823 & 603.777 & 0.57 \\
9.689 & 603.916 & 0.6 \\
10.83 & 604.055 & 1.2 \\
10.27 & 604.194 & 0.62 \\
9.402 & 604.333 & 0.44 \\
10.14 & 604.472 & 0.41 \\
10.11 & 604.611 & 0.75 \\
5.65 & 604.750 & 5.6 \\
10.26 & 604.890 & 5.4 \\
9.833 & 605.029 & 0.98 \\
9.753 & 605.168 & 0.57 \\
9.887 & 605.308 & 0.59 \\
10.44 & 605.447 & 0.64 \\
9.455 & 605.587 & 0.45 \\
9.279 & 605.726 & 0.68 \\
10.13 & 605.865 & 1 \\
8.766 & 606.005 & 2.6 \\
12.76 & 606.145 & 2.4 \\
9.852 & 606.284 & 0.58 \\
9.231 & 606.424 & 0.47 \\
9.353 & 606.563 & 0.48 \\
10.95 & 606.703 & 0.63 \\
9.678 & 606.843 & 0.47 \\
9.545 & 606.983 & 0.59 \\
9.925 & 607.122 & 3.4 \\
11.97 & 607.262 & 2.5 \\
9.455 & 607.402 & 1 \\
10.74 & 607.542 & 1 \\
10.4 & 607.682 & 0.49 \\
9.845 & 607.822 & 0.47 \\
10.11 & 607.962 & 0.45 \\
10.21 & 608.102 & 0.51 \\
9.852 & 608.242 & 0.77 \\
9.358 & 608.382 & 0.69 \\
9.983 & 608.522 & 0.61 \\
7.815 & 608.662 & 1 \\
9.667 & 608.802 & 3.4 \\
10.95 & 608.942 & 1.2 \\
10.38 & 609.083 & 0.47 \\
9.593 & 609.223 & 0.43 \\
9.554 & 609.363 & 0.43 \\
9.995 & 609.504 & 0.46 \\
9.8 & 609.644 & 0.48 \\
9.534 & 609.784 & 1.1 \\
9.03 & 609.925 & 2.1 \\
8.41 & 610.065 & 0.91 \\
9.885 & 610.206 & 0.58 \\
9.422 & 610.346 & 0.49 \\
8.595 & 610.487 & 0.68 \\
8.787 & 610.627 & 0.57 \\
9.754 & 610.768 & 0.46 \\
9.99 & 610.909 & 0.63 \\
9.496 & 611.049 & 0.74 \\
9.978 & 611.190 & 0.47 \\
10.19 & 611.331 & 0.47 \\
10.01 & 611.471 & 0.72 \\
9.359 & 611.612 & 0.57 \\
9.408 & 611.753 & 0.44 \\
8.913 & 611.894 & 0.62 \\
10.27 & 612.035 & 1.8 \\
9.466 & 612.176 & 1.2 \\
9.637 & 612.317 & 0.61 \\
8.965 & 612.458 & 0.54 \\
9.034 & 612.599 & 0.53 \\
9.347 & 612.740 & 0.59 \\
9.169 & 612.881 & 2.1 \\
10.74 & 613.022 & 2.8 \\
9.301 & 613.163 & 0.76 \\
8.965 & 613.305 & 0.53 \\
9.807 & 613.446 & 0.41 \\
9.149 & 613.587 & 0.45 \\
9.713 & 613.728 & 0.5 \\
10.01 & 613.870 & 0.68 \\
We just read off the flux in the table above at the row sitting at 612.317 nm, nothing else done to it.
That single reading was 9.637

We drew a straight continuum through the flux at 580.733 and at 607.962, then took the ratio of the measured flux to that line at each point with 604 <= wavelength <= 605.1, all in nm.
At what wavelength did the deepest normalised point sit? 604.750 nm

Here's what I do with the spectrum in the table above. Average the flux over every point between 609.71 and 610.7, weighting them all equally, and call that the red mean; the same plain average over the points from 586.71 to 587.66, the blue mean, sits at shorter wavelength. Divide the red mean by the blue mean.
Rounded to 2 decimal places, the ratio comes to 0.95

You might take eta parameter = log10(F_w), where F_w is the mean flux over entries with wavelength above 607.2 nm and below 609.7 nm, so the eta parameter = 0.999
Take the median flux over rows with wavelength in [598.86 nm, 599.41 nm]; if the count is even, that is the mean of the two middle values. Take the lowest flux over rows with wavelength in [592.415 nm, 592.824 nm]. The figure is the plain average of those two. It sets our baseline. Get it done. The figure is 9.12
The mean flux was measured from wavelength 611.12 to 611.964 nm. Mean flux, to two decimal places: 9.64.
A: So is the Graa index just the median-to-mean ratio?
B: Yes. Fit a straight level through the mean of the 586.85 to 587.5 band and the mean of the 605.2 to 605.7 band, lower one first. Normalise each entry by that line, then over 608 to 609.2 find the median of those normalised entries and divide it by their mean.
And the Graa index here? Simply 1.01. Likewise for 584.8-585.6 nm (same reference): 1.00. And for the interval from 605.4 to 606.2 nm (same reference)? 0.97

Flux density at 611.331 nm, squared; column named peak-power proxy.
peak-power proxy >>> 104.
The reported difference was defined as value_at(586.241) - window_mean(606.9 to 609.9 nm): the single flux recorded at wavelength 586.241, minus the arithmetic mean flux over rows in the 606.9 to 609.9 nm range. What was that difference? -1.2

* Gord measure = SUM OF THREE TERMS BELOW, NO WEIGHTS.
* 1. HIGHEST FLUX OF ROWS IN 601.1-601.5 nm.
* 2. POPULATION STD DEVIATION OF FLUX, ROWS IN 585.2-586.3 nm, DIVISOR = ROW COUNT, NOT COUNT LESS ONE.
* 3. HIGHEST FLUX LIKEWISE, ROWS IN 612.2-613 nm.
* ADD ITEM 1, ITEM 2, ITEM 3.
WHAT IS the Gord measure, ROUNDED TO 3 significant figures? 20.2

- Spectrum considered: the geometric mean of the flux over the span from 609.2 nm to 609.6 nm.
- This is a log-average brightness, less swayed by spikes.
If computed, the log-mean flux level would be 9.7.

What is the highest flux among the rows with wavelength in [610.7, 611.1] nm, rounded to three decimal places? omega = 9.990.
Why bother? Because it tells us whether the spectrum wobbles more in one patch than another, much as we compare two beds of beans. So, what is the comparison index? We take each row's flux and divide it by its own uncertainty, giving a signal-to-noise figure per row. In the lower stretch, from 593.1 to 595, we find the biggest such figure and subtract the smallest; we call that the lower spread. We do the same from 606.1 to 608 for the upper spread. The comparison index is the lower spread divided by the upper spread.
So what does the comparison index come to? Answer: 0.55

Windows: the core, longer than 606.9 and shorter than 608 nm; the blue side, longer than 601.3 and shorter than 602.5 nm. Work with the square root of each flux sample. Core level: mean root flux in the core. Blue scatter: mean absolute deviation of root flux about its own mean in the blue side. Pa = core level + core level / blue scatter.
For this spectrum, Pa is 54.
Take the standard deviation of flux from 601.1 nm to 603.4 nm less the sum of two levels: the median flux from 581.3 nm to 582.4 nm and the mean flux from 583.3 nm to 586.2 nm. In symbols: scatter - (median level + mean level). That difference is -19.3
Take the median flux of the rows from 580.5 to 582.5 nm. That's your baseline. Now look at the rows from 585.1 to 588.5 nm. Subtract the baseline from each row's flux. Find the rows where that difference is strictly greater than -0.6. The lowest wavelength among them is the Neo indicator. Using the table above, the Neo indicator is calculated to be 585.162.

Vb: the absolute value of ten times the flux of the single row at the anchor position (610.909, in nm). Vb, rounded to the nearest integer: 100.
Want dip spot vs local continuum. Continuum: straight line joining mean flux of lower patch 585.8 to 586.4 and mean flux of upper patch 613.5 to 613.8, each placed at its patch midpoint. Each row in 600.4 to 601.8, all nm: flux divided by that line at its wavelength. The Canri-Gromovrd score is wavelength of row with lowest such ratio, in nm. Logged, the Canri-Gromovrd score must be 600.726 nm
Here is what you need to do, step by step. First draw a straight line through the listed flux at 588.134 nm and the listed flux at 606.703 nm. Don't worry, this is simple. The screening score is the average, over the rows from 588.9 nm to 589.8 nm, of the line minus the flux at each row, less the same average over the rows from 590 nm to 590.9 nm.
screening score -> 1.5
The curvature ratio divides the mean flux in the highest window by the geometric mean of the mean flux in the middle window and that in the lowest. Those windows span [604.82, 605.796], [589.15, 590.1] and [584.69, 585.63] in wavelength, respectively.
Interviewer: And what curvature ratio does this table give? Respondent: 1.12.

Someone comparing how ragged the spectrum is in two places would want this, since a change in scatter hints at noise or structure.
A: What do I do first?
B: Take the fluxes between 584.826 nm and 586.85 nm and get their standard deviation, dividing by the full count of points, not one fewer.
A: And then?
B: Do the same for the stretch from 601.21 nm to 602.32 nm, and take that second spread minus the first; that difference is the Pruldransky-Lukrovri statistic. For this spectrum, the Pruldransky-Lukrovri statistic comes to 0.0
